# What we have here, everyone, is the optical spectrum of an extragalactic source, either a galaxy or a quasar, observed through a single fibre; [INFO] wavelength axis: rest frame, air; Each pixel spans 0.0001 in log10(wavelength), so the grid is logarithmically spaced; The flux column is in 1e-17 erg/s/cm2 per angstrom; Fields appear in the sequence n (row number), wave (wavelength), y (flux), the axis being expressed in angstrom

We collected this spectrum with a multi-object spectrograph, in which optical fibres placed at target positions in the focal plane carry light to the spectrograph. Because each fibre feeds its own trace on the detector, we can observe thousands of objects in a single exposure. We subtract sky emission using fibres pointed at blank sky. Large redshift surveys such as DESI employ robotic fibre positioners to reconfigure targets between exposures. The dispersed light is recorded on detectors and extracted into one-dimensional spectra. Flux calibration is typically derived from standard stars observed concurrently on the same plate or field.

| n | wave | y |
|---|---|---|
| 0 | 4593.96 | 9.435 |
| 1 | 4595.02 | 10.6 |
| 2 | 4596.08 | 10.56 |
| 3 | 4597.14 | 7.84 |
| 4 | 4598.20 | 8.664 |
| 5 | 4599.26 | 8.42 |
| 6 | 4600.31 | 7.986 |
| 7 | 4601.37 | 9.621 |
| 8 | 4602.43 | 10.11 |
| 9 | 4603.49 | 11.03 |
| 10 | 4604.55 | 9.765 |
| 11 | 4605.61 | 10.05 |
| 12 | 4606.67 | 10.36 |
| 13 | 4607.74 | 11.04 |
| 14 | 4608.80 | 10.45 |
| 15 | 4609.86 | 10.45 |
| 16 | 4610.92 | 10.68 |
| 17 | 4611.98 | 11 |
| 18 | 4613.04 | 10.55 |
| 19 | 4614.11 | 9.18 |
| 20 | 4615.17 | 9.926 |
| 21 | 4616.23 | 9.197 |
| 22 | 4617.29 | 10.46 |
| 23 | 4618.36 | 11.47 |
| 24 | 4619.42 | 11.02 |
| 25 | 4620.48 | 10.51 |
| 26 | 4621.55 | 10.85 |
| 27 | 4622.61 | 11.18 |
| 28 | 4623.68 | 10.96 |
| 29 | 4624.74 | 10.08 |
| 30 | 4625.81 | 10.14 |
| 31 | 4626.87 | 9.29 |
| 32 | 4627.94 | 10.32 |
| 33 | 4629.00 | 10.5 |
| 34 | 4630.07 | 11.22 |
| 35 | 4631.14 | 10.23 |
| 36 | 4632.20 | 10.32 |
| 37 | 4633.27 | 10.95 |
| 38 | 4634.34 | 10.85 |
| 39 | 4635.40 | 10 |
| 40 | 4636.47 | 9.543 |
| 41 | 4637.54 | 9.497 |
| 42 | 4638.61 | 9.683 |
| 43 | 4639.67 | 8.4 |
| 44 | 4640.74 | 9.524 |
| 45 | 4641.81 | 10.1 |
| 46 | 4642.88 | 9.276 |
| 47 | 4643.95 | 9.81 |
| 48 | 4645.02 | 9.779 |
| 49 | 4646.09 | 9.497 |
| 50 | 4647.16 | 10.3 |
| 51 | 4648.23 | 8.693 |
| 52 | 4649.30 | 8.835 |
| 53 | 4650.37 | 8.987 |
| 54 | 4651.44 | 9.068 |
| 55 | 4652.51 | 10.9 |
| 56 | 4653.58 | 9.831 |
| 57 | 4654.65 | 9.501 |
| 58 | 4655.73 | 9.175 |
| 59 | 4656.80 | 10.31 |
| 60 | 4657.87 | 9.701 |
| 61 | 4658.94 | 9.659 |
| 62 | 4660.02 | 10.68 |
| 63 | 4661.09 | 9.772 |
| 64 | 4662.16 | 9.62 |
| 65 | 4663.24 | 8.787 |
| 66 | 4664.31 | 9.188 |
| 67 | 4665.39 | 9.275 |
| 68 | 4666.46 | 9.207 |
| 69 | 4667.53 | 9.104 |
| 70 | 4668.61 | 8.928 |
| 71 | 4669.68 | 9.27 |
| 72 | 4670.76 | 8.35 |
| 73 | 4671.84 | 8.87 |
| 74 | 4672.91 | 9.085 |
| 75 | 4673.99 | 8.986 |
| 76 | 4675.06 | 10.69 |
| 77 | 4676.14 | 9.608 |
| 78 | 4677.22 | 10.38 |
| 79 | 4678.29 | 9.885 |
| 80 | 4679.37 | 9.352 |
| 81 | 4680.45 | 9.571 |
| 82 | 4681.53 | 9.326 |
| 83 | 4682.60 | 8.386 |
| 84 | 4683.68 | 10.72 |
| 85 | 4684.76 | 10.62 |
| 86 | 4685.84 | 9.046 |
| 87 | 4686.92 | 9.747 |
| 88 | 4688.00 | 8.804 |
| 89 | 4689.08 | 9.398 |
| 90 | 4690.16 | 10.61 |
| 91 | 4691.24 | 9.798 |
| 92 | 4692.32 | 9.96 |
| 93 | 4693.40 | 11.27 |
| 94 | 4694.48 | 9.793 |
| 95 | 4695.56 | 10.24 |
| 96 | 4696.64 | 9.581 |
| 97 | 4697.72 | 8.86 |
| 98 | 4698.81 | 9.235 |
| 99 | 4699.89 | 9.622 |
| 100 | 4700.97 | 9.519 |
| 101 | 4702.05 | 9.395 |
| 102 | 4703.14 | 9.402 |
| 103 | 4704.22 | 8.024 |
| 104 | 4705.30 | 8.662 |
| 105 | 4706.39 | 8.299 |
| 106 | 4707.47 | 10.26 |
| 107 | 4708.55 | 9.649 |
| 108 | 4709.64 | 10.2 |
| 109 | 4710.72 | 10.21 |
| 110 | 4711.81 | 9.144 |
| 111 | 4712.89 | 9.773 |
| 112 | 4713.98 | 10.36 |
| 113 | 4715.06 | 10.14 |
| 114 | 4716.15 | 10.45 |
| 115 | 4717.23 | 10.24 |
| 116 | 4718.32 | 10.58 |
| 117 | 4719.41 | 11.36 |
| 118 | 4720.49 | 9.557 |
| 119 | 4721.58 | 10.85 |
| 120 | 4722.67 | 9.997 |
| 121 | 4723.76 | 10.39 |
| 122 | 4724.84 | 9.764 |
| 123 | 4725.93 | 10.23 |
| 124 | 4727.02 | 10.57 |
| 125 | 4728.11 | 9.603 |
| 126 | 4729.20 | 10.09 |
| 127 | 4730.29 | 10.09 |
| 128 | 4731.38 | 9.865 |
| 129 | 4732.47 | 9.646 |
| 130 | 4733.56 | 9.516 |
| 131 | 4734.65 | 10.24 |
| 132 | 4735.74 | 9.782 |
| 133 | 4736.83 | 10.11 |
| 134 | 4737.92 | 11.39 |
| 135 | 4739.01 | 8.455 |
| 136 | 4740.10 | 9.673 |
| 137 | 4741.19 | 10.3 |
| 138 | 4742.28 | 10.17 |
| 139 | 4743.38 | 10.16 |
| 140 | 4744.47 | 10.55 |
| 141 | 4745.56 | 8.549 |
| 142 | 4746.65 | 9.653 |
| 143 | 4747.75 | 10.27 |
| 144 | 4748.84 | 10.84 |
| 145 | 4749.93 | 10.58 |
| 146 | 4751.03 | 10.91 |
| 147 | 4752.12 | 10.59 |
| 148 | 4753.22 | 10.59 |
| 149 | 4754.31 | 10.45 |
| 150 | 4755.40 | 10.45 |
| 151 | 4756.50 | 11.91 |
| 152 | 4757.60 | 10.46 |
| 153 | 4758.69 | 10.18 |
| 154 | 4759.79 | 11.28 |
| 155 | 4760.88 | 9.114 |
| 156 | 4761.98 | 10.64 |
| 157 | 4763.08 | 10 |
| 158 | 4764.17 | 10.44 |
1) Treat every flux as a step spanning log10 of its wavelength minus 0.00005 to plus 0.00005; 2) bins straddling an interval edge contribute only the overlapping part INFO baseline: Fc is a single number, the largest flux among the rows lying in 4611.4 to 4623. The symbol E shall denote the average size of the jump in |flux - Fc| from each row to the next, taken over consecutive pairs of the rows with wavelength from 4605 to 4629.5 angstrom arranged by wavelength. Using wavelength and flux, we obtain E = 0.57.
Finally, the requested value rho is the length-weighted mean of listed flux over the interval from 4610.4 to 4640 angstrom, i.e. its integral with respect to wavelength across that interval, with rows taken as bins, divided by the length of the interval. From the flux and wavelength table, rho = 10.3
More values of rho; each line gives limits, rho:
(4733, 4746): 9.9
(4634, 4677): 9.5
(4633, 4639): 10.1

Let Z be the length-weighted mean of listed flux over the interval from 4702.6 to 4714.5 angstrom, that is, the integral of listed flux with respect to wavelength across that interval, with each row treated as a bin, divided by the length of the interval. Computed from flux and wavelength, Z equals 9.5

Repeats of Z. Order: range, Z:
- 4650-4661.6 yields 9.8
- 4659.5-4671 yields 9.3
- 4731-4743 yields 9.9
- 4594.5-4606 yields 9.5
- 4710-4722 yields 10.2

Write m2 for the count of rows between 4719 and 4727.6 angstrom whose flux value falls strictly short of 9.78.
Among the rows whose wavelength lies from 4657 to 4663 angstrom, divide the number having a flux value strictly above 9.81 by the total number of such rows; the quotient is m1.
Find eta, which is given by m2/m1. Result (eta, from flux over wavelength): 10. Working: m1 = 0.20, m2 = 2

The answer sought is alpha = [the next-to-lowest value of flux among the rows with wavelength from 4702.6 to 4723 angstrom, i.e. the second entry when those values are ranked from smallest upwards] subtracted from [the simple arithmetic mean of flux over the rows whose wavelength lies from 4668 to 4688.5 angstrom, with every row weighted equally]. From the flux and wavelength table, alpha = 1.2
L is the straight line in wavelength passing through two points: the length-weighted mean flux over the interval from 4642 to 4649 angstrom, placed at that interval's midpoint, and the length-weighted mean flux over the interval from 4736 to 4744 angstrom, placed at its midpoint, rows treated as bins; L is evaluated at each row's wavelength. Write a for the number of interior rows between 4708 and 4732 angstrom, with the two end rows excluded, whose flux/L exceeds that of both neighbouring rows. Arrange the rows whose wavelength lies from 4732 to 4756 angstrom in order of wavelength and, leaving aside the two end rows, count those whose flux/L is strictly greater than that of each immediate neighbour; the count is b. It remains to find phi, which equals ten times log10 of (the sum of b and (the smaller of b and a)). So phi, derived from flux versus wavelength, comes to 10.8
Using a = 8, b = 6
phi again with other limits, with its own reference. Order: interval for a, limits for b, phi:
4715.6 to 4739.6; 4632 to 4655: 10.8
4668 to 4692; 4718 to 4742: 11.5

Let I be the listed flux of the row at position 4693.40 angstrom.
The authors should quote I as 11.27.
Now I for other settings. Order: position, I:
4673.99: 8.986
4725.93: 10.23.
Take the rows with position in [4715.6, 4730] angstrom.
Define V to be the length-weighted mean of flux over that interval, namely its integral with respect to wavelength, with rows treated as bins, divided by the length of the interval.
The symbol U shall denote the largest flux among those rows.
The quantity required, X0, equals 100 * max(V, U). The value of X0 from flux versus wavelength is 1136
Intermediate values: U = 11.36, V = 10.3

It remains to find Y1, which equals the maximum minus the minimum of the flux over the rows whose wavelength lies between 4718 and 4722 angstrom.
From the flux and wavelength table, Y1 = 1.8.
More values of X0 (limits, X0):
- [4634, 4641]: 1085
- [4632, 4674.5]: 1095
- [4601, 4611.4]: 1104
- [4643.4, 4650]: 1030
